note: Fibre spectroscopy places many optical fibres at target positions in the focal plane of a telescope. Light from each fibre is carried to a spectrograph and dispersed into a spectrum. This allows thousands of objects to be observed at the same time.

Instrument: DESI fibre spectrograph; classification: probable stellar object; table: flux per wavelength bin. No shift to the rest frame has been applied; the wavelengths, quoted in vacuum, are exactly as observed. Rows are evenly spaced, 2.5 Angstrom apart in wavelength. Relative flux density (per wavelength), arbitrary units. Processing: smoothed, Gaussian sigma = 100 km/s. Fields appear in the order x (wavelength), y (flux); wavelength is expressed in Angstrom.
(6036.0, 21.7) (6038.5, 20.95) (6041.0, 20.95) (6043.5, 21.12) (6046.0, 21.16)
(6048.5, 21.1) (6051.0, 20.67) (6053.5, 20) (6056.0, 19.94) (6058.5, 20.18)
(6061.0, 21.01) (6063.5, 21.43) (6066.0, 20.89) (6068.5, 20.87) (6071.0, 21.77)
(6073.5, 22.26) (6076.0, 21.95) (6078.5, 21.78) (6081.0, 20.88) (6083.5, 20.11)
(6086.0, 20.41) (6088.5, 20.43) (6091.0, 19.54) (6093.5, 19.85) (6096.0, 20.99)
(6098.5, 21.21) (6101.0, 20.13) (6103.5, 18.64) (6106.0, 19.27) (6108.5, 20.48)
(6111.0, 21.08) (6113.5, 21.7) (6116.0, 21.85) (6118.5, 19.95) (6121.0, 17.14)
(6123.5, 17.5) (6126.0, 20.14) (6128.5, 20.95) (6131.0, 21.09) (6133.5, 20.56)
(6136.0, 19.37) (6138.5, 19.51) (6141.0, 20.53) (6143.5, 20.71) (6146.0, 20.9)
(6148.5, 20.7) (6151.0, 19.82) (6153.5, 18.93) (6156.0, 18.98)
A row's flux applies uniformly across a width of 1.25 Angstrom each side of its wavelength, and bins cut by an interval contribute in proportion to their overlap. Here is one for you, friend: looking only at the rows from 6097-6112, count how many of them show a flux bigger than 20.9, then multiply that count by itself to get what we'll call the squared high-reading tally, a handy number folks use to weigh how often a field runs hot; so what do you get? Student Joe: 4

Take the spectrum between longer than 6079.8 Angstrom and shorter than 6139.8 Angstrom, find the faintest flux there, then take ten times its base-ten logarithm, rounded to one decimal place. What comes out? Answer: 12.3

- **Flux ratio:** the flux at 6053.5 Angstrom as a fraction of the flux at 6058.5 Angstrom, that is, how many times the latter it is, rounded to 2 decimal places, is 0.99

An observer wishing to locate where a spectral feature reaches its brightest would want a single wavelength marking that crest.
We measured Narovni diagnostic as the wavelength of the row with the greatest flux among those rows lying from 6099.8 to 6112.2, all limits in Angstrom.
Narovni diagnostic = 6111.0 Angstrom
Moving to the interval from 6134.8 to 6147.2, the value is 6146.0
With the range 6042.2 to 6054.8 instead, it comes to 6046.0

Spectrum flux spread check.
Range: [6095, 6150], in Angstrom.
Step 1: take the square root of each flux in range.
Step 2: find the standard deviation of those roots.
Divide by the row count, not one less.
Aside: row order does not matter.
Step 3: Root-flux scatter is 0.14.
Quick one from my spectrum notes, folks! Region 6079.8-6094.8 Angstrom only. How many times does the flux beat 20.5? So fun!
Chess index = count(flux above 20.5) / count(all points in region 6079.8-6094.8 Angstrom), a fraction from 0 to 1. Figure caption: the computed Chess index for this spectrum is 0.17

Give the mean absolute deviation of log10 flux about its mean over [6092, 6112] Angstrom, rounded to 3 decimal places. 0.016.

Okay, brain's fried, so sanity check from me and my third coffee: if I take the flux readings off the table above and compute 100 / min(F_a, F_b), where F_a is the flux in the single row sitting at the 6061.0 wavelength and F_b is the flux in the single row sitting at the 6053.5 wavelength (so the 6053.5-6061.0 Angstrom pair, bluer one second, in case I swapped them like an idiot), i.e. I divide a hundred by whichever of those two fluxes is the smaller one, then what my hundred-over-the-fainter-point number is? 5.00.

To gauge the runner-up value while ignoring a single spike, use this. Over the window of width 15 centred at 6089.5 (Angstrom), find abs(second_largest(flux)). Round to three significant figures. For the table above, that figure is 20.4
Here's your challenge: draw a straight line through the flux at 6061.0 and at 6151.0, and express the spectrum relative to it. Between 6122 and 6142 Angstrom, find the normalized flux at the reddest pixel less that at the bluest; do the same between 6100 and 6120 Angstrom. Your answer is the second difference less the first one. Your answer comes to -0.160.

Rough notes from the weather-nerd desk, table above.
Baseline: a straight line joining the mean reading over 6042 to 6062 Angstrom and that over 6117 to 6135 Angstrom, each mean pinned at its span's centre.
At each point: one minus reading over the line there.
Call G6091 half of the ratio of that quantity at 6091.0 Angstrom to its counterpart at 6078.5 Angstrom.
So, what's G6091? -0.2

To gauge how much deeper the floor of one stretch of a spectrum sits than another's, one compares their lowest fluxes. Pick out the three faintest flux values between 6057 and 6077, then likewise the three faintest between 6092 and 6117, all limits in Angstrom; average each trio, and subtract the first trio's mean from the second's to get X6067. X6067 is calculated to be -1.4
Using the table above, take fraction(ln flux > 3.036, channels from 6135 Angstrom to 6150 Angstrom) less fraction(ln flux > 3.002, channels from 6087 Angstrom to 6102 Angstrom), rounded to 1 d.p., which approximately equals -0.5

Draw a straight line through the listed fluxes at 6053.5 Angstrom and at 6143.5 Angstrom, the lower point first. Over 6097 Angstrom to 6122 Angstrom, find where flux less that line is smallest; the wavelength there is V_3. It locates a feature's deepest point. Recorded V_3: 6121.0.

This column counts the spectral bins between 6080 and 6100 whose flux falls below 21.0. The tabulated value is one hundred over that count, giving 14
